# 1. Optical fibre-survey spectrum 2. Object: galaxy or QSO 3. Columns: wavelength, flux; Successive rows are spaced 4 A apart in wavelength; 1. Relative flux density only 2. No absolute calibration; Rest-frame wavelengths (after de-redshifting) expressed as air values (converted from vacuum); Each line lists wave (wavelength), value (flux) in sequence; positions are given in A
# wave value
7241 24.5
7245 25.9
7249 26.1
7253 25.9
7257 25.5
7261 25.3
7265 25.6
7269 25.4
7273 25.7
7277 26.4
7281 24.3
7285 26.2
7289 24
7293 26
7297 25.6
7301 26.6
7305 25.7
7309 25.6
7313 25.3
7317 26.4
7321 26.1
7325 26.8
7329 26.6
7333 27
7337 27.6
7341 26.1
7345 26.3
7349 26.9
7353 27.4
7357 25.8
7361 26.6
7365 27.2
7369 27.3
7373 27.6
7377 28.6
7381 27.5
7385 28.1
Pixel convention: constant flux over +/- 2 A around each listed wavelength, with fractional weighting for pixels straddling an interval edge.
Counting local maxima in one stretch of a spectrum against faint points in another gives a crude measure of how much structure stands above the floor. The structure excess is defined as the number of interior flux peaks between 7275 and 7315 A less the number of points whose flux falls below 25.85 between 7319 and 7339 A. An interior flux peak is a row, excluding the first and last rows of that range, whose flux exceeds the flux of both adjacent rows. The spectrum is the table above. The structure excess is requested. 3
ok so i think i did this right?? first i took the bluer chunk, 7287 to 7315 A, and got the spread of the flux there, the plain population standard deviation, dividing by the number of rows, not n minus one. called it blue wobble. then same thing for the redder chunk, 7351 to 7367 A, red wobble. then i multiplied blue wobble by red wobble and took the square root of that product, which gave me 0.68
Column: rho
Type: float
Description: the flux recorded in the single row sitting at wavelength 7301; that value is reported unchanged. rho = 26.6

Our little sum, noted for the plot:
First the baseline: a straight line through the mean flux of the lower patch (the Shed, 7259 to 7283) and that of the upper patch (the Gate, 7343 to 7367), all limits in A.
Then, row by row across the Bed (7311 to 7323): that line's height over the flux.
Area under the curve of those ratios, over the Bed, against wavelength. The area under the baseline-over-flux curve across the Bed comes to 12.1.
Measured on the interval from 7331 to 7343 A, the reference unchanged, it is 11.8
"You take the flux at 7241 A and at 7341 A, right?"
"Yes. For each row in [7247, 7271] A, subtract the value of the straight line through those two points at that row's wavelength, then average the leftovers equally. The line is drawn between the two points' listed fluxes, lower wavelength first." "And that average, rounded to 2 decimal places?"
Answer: 0.85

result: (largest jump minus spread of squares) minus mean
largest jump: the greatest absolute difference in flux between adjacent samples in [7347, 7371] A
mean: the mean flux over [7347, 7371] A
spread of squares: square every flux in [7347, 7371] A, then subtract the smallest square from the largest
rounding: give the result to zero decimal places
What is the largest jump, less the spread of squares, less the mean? -110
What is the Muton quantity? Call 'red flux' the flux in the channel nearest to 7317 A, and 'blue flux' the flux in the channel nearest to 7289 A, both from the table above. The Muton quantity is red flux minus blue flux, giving 2.4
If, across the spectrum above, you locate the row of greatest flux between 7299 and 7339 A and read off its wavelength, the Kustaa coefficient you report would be 7337 A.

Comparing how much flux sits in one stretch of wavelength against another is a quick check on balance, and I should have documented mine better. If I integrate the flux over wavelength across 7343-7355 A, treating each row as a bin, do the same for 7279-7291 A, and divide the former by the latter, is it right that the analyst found 1.08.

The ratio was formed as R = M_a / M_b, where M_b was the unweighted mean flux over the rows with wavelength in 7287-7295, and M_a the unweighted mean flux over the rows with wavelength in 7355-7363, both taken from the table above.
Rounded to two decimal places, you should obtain 1.05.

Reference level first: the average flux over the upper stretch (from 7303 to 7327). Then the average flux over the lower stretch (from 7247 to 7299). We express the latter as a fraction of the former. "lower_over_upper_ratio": 0.983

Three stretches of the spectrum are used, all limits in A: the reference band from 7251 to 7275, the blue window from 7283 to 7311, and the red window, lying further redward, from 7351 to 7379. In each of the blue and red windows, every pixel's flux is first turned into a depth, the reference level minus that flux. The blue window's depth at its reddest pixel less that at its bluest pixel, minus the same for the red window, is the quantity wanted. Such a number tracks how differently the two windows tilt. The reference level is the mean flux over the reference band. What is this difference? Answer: 1.8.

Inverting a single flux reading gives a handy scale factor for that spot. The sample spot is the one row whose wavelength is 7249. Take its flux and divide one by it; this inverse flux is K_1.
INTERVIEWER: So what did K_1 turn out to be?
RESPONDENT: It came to 0.0383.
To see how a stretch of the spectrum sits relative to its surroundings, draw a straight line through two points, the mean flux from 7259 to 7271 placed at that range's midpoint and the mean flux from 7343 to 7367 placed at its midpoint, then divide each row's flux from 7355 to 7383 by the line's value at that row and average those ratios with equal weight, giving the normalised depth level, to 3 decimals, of 1.012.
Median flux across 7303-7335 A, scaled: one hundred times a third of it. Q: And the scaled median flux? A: 875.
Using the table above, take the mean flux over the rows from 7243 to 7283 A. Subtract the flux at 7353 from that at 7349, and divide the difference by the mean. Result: -0.02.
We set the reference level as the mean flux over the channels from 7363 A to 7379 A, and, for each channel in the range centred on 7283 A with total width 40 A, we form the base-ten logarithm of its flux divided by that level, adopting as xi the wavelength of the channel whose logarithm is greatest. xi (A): 7301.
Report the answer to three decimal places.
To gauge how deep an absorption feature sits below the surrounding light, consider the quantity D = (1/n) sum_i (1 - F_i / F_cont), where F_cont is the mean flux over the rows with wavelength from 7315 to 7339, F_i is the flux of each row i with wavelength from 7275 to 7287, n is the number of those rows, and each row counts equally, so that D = 0.042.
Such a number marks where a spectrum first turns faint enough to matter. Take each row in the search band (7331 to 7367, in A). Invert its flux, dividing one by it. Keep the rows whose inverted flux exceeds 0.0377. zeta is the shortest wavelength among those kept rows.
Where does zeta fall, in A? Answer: 7341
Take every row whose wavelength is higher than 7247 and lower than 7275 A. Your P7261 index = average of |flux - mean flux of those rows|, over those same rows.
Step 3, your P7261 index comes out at 0.220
